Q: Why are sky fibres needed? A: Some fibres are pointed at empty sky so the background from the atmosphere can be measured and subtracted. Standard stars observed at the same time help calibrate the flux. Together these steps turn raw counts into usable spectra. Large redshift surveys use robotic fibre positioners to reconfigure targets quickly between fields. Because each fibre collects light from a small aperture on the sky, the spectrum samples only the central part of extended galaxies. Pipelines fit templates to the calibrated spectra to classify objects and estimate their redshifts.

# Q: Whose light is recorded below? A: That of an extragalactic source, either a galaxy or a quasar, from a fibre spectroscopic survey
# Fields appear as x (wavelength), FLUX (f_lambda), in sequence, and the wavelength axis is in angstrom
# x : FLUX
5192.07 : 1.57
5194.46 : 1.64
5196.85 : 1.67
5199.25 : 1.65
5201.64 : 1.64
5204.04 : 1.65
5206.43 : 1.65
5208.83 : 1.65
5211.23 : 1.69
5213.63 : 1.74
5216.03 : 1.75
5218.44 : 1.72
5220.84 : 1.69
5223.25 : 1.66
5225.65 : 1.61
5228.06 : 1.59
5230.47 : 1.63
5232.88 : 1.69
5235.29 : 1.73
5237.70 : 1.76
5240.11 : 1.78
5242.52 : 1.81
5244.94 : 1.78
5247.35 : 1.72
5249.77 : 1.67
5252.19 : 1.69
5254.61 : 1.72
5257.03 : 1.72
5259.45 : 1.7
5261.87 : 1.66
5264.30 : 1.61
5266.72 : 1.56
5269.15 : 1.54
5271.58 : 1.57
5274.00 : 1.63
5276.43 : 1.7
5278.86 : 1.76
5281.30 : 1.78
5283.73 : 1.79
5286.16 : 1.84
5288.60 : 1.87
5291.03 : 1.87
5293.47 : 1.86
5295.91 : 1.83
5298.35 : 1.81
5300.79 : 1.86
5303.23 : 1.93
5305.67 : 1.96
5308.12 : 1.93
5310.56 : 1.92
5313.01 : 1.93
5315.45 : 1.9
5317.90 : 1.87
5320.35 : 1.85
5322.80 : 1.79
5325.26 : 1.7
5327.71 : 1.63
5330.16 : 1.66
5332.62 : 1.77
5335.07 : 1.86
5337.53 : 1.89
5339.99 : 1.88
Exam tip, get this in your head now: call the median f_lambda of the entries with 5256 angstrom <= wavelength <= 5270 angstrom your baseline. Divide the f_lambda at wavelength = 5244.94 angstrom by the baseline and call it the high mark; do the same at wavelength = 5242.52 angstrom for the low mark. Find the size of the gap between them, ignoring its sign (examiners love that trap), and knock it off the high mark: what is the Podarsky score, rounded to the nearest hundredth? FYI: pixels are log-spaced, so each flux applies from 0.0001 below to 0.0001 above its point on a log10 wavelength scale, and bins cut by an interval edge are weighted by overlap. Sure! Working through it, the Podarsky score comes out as 1.07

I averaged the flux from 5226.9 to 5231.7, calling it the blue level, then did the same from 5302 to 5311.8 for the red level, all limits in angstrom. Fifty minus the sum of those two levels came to 46.5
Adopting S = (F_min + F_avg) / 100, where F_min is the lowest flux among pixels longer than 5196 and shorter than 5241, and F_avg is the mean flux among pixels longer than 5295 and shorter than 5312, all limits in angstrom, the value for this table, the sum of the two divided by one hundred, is 0.0348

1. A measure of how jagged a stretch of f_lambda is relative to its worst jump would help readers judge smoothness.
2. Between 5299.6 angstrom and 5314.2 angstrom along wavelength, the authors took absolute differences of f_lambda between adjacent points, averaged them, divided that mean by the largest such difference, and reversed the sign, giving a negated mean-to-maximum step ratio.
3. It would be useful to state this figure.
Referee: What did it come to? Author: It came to -0.43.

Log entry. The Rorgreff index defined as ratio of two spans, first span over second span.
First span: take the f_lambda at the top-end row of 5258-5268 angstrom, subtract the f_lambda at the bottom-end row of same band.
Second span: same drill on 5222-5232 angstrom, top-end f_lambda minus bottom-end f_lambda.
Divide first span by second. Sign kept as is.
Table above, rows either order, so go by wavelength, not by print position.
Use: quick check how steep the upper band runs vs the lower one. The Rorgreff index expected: 4.7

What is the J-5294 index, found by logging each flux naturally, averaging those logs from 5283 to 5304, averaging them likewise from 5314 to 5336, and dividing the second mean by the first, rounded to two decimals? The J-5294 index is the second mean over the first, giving 0.94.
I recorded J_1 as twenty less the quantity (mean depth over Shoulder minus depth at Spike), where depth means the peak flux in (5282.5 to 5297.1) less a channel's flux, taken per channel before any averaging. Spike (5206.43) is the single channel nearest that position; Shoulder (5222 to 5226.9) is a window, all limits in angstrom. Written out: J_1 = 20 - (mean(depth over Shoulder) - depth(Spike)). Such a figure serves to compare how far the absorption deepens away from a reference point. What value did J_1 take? 20.0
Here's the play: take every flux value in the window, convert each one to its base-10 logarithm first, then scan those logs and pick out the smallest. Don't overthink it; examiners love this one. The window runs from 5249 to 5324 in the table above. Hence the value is 0.188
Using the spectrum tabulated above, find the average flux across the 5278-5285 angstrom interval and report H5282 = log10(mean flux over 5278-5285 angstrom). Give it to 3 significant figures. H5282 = 0.250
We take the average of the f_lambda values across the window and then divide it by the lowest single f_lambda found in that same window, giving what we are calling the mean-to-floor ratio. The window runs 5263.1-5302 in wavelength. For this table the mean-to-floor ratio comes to 1.13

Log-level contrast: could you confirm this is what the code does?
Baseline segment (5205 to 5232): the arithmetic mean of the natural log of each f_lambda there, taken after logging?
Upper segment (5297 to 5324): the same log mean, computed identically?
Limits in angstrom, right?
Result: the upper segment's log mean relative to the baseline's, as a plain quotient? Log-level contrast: 1.24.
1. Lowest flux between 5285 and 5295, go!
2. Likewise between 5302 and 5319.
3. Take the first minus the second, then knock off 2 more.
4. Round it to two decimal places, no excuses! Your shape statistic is -2.03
